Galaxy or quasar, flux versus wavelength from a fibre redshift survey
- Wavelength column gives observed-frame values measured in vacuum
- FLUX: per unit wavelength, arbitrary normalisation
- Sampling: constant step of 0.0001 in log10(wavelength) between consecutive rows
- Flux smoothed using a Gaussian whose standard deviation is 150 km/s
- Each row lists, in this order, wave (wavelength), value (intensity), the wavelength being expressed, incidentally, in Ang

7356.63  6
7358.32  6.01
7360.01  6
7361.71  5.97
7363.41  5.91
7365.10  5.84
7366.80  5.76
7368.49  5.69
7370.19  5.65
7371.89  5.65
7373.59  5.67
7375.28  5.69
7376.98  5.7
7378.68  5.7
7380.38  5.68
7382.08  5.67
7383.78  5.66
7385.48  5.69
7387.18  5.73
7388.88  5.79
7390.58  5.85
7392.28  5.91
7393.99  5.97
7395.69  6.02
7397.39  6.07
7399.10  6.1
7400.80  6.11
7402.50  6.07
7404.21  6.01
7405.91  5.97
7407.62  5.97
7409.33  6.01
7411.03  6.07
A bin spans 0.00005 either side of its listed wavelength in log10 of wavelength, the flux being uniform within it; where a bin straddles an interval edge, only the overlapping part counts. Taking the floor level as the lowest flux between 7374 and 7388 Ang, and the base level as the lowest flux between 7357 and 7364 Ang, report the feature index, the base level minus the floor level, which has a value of 0.25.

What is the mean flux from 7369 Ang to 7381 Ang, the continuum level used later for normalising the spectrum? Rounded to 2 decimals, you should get 5.68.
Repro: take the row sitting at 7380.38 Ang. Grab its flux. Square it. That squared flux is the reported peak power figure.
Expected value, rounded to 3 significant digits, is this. 32.3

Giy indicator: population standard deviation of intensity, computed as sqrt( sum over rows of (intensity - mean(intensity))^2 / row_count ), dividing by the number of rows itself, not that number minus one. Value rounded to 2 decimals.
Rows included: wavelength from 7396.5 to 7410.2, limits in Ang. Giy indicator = 0.05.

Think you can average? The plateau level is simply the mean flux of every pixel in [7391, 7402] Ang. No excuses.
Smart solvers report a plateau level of 6.03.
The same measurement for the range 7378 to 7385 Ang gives 5.68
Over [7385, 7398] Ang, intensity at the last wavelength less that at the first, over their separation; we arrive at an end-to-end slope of 0.032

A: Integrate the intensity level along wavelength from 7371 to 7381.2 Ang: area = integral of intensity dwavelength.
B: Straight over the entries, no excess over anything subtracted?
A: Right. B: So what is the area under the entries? 57.9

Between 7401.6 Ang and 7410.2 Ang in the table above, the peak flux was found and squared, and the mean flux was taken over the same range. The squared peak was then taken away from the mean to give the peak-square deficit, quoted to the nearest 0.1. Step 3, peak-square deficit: -30.8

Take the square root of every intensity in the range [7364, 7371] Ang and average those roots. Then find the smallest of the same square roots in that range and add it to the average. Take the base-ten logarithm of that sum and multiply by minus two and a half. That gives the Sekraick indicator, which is -1.70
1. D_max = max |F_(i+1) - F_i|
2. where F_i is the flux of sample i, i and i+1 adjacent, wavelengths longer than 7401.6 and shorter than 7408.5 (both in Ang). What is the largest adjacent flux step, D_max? 0.060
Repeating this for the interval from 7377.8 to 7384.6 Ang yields 0.020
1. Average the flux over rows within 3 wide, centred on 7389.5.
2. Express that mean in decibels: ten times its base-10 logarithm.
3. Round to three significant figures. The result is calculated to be 7.65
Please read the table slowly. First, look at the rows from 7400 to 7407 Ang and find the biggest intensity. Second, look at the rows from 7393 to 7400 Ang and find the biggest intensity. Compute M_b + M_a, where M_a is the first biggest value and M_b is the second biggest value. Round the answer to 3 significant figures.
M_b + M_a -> 12.2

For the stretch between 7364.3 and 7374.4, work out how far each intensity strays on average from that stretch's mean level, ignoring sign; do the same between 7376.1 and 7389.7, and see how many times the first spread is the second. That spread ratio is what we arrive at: 2.1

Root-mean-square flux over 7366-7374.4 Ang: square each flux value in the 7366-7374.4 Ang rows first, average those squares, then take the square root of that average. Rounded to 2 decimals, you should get 5.68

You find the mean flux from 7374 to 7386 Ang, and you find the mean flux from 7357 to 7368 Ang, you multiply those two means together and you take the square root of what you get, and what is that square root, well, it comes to 5.80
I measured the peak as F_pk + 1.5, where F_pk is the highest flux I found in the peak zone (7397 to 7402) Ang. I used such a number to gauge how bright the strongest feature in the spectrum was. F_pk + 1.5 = 7.61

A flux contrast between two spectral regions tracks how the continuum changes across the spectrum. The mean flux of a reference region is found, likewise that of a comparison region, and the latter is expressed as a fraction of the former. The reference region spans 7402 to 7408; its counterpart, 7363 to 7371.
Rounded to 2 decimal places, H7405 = 0.96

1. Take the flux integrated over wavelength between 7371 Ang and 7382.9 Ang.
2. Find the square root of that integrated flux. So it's 8.22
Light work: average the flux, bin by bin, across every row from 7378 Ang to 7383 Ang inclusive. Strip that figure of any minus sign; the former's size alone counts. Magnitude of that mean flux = 5.68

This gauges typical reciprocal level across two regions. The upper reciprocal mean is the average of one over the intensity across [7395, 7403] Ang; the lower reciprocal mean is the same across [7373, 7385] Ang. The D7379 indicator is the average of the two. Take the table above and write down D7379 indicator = 0.170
